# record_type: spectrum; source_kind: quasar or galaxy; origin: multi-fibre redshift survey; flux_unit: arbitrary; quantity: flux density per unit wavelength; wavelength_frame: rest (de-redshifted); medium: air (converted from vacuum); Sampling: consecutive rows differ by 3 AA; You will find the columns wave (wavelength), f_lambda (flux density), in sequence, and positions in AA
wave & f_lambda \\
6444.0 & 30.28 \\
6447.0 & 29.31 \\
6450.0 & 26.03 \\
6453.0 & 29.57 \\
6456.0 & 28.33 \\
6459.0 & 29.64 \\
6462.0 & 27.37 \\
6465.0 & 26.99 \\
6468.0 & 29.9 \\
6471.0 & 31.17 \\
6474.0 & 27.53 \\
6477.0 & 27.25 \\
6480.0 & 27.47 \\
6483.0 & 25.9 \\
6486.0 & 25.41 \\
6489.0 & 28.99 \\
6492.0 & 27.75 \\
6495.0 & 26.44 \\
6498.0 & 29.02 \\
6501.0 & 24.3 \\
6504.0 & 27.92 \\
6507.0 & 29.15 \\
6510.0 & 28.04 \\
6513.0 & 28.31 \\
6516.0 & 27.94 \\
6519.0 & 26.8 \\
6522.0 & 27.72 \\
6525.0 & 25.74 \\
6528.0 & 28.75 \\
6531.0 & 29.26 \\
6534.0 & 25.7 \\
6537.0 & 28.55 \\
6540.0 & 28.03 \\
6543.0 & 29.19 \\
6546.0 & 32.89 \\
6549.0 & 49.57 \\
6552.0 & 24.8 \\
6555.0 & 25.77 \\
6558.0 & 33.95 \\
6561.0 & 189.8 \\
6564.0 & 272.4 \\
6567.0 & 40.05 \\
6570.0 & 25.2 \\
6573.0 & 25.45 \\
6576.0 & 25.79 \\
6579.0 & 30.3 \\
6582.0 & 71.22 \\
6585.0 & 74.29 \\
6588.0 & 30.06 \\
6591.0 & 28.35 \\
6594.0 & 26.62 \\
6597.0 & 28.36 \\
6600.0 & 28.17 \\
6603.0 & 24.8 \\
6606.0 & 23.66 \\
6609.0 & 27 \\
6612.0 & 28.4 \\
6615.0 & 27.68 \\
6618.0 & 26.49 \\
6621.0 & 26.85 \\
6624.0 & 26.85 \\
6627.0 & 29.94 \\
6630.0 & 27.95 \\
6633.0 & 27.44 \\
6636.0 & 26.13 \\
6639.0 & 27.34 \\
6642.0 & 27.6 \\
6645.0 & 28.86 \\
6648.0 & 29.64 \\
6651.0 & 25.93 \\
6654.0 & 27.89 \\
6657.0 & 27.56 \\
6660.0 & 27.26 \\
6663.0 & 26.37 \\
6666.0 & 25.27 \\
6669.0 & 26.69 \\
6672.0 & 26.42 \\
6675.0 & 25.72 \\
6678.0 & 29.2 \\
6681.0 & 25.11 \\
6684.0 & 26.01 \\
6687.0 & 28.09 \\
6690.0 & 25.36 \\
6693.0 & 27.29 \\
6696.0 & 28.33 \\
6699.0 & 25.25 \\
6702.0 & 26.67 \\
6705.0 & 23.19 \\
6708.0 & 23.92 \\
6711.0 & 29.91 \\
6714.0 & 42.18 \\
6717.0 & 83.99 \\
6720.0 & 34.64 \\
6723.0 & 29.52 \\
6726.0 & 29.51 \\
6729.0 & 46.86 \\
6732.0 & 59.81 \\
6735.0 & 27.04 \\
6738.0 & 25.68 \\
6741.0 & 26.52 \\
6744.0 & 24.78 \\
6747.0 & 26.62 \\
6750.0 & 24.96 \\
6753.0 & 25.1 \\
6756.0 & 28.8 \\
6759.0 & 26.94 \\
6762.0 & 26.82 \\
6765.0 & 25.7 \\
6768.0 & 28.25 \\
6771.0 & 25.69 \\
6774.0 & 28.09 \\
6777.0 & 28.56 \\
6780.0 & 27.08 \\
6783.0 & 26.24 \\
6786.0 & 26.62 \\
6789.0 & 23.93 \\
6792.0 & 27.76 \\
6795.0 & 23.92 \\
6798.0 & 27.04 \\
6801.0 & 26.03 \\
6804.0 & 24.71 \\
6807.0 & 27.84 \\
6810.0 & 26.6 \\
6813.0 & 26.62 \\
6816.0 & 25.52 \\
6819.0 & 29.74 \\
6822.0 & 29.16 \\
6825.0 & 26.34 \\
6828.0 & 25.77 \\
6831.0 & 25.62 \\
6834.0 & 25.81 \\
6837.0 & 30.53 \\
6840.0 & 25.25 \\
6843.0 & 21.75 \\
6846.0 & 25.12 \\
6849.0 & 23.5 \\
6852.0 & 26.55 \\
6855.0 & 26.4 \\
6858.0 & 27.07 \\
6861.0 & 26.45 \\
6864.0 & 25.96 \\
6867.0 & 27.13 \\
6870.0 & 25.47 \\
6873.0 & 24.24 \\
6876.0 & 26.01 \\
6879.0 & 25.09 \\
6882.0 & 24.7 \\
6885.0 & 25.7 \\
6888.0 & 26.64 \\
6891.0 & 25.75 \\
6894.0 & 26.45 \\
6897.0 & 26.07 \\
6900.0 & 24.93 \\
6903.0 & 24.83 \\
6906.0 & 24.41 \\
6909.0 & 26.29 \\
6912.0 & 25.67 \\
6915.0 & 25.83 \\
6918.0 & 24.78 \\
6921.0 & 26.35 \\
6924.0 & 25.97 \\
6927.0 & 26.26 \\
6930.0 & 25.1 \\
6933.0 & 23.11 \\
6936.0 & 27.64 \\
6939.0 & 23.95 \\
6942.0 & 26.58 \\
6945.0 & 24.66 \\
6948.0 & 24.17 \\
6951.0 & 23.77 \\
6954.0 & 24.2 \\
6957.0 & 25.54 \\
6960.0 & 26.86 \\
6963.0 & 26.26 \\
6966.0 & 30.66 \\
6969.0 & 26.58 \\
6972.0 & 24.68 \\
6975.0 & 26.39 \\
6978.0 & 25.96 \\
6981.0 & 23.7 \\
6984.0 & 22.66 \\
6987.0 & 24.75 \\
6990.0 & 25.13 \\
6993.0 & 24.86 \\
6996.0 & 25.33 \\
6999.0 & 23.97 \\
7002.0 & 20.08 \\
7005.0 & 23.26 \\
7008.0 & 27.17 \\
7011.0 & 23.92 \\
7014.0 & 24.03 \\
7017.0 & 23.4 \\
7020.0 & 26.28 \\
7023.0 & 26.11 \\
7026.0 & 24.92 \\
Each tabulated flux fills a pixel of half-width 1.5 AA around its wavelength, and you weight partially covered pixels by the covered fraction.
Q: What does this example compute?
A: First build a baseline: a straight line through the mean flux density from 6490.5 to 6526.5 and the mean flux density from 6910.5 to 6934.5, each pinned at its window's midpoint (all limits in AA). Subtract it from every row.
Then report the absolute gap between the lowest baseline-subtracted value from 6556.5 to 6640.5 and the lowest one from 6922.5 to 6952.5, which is 1.1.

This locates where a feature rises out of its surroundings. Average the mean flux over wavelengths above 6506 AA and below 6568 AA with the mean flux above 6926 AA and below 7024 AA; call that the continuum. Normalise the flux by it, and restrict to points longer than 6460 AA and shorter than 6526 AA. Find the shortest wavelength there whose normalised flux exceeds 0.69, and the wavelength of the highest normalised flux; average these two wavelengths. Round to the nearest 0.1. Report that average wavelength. 6466.5 AA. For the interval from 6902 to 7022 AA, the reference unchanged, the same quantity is 6937.5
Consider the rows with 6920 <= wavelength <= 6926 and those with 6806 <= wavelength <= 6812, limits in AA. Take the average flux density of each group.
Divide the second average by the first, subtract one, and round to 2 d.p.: 0.04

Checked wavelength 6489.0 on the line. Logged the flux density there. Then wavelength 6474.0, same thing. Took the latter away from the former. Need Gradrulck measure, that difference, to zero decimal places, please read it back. 1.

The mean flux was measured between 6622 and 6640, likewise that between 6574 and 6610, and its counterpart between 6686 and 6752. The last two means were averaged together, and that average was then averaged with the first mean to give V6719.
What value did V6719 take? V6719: 31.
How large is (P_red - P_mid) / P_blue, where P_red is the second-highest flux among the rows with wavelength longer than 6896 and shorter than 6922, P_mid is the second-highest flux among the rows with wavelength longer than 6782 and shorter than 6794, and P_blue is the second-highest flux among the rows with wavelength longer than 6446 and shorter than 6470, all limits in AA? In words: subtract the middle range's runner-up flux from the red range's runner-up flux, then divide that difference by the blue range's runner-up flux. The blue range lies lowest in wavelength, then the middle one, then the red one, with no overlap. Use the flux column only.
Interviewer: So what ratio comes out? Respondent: 0.0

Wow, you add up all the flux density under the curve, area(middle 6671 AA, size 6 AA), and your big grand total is 159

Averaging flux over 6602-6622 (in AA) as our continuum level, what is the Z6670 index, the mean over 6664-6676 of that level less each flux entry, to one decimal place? 0.4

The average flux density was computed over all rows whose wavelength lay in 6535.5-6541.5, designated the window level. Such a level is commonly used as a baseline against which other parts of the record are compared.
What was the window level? 28.3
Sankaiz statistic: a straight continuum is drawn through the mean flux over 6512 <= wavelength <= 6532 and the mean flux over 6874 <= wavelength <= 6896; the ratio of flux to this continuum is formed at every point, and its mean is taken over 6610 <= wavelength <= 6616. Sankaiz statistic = 1.03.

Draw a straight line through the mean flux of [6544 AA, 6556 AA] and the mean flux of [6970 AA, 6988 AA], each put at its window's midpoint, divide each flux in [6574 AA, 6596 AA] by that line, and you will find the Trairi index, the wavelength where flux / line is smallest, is 6576.0 AA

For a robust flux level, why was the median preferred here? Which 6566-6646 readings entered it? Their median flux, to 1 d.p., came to 27.6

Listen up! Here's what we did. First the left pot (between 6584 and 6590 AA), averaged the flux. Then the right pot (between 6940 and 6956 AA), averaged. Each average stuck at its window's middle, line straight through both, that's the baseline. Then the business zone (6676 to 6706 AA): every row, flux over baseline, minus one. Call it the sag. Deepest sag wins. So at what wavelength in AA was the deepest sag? 6705.0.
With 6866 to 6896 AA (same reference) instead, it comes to 6873.0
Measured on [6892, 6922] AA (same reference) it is 6906.0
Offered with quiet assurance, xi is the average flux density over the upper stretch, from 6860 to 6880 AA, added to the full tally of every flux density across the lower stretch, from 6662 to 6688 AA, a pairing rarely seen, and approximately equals 265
